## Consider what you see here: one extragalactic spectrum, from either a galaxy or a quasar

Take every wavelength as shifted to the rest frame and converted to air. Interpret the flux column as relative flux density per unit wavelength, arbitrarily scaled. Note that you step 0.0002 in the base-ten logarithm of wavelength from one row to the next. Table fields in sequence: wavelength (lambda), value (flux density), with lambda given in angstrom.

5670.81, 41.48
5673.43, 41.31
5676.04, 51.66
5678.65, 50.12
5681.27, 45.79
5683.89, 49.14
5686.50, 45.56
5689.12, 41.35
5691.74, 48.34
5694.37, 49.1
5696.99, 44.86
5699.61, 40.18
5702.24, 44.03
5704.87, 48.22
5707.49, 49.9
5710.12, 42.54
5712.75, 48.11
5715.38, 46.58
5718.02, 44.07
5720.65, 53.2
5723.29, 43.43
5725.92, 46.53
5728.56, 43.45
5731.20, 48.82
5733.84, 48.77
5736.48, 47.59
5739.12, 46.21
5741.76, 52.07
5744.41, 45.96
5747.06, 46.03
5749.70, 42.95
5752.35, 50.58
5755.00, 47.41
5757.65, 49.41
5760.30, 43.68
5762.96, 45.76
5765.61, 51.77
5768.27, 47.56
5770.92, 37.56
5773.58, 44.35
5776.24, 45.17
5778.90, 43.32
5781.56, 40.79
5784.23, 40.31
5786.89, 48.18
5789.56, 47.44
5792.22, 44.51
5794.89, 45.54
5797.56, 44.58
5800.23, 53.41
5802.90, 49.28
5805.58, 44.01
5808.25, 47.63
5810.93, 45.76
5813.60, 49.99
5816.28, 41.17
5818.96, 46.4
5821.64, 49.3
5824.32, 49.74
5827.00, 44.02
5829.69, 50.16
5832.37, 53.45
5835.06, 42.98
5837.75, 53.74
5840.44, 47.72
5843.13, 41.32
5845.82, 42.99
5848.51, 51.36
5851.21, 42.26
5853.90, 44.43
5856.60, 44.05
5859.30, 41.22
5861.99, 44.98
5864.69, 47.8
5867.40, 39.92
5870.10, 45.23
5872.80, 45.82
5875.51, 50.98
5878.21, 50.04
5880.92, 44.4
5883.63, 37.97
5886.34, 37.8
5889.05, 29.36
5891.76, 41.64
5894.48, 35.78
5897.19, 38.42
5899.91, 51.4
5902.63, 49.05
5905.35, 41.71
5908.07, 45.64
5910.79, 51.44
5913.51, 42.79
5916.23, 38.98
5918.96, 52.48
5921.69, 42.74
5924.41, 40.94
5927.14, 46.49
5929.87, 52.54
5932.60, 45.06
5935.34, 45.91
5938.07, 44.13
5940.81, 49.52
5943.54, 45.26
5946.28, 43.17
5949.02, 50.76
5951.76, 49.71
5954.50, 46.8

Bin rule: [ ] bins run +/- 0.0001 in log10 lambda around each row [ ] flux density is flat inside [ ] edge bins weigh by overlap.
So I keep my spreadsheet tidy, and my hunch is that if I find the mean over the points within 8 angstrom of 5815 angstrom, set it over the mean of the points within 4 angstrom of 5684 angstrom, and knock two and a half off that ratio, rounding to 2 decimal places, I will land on -1.50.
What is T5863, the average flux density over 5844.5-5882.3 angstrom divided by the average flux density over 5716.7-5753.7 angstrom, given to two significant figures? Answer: 0.96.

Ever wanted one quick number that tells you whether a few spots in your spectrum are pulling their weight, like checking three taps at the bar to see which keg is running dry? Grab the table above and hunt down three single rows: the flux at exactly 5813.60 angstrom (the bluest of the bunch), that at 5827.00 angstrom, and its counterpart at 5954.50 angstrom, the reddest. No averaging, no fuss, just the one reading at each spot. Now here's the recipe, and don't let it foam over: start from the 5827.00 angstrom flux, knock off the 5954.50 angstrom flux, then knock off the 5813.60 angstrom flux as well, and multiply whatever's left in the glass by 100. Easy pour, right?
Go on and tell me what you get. -5277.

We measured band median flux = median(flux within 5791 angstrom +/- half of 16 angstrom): 45.1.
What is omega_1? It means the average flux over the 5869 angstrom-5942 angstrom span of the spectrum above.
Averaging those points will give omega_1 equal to 44.4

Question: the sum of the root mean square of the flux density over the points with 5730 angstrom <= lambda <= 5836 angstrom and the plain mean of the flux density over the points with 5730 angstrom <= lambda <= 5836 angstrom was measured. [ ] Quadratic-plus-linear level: 93.3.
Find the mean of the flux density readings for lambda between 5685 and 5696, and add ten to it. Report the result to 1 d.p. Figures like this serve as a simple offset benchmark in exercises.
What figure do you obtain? 56.1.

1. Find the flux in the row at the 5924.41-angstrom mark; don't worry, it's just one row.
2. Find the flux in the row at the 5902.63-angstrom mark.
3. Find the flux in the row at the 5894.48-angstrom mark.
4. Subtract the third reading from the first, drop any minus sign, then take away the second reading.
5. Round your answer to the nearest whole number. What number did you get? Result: -44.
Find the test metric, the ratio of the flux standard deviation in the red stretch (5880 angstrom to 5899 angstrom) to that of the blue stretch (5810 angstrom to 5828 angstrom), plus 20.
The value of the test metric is 21.4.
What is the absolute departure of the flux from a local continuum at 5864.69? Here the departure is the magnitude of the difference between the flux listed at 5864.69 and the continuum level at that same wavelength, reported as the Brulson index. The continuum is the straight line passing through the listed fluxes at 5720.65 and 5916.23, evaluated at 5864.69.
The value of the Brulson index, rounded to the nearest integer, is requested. 5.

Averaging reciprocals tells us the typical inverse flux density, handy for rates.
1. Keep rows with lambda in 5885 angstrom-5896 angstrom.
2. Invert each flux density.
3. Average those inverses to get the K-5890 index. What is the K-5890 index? 0.0281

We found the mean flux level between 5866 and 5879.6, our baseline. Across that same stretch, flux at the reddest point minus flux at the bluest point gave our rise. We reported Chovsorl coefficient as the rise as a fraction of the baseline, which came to 0.22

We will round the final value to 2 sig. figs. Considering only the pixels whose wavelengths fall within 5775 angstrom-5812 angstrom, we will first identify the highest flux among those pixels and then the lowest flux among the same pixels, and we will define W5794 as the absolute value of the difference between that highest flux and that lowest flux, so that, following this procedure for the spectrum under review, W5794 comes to 13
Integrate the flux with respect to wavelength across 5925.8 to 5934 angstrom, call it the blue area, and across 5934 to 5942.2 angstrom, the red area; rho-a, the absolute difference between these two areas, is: 12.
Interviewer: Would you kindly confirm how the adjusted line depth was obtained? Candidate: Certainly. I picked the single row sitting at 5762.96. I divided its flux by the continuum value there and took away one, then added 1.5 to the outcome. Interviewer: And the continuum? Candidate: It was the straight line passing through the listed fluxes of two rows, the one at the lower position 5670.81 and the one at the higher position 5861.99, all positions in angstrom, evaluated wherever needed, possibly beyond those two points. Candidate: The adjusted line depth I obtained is 1.56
